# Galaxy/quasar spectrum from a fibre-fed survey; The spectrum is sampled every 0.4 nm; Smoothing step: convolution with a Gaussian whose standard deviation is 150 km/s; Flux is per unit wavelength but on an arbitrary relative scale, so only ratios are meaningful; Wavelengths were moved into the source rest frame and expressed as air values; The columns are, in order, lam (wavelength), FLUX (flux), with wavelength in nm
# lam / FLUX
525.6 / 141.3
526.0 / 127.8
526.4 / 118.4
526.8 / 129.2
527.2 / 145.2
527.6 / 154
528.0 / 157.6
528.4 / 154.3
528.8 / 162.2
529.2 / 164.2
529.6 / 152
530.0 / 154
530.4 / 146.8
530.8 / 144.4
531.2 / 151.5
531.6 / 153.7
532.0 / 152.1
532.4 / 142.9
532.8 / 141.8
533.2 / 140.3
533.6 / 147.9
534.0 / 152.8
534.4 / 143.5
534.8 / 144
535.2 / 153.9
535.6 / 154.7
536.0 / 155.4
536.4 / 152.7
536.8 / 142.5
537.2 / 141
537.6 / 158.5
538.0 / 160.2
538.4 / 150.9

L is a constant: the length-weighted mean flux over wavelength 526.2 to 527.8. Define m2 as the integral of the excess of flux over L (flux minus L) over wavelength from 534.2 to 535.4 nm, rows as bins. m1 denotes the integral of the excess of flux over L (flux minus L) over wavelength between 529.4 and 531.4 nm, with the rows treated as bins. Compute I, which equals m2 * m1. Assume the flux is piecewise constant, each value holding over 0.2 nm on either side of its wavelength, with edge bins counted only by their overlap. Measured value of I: 327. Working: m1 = 26.1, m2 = 13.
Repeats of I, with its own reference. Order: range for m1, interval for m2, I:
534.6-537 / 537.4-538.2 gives 602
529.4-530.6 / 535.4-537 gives 400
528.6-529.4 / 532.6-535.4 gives 571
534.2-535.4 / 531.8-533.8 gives 208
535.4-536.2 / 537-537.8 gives 153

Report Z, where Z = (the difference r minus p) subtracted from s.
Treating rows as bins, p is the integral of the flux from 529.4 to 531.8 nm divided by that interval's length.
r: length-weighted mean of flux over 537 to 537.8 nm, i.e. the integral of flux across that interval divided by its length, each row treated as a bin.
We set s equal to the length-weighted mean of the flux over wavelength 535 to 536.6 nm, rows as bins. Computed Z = 155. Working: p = 150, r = 150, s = 154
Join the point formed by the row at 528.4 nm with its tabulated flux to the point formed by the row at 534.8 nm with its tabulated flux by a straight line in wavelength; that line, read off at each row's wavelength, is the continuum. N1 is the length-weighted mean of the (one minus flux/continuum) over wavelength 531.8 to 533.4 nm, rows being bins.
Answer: 0.02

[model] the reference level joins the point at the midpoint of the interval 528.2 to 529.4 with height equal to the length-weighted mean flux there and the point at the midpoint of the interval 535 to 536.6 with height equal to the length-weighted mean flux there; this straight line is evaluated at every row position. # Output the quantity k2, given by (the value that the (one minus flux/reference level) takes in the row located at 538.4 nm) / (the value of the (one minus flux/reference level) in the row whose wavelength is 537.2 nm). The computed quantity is 0.1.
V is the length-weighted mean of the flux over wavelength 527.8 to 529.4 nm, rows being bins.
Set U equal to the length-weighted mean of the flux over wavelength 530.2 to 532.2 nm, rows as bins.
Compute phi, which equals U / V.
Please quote 0.94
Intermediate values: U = 150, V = 160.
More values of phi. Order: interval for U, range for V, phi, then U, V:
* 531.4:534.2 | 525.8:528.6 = 1.05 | 147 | 141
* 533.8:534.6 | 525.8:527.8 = 1.10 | 148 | 135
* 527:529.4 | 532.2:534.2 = 1.08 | 156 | 145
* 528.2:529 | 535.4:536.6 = 1.03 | 158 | 154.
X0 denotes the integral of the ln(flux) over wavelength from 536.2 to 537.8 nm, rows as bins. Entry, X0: 8.00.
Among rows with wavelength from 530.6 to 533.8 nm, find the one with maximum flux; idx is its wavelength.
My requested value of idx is 531.6 nm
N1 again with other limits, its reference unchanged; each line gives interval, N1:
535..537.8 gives -0.07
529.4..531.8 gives 0.00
